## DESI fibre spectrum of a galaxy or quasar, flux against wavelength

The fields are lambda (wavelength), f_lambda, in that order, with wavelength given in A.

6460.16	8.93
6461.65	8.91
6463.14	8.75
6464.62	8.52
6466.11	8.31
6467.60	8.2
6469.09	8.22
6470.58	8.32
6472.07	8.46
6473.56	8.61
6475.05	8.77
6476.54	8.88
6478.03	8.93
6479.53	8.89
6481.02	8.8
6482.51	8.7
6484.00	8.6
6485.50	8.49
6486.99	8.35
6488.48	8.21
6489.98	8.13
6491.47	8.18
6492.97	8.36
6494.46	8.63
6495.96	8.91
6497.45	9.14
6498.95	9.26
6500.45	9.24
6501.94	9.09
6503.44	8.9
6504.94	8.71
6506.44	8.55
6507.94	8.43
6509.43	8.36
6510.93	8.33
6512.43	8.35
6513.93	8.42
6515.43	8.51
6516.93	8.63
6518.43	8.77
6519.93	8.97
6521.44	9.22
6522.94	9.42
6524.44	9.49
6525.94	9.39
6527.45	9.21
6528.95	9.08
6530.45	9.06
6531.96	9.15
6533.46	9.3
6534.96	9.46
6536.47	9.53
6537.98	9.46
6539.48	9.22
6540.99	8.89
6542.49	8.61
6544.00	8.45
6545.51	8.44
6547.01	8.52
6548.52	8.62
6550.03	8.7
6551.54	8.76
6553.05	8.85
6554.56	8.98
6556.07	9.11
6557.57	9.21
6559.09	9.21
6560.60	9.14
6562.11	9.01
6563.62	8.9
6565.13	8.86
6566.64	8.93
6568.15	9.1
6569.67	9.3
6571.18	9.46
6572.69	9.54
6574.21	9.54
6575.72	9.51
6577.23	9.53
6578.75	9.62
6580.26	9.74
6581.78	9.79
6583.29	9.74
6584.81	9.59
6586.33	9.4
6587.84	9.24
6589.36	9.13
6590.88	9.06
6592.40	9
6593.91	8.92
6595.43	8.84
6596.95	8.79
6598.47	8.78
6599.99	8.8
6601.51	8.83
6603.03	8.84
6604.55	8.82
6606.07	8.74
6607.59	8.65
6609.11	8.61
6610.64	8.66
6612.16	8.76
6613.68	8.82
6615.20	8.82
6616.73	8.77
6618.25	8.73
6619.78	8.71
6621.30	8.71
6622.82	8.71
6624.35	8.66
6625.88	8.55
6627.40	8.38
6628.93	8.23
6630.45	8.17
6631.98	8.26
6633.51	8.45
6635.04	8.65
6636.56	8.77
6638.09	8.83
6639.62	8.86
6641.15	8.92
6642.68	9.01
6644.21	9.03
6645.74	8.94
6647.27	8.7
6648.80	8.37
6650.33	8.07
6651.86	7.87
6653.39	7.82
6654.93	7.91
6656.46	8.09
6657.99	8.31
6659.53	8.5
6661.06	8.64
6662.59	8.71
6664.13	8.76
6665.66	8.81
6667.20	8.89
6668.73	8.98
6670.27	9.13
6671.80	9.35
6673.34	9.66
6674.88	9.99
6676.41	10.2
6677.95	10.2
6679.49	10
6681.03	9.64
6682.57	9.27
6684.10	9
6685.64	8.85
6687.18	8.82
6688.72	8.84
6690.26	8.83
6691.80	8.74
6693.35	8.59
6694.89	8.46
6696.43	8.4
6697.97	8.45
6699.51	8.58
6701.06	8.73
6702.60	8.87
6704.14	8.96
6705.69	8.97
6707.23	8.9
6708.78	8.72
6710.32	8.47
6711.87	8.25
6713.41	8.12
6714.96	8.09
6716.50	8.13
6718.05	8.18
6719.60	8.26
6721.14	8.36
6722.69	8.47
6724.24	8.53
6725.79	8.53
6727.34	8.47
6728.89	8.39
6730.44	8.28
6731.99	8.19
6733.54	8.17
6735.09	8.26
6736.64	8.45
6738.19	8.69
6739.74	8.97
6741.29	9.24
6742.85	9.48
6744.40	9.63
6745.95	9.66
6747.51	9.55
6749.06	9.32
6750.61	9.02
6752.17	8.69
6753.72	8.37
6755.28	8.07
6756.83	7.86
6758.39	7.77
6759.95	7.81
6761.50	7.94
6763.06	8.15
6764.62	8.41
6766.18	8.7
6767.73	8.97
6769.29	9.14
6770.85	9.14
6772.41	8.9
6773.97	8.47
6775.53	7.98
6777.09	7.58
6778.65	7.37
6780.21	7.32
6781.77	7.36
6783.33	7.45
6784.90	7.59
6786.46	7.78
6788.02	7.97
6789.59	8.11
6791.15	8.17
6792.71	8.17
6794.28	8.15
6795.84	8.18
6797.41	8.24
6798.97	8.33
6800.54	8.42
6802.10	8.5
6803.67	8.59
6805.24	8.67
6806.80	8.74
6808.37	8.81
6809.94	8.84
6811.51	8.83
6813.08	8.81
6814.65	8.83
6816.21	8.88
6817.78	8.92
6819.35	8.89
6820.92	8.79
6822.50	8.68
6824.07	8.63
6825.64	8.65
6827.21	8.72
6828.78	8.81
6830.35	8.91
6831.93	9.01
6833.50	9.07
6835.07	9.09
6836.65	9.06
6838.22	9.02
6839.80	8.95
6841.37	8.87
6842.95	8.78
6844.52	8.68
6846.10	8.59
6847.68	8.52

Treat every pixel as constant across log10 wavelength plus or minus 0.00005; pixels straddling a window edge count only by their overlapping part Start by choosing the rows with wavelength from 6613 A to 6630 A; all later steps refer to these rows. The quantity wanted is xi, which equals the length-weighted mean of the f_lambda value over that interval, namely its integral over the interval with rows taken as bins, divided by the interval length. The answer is 8.6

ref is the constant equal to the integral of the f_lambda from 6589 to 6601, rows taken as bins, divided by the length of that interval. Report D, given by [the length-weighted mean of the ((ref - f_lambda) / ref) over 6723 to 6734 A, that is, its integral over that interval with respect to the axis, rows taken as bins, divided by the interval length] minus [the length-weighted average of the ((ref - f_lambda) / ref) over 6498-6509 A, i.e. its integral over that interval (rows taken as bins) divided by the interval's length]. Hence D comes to 0.06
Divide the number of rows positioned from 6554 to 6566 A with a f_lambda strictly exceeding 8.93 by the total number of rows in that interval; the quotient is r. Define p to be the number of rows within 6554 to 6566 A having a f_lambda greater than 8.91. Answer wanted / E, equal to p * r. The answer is 4.5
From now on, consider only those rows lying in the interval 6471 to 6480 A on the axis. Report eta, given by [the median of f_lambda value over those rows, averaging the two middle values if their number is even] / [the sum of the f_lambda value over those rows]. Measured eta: 0.168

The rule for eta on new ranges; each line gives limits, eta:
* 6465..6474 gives 0.166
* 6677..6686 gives 0.166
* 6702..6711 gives 0.168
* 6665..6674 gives 0.165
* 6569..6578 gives 0.167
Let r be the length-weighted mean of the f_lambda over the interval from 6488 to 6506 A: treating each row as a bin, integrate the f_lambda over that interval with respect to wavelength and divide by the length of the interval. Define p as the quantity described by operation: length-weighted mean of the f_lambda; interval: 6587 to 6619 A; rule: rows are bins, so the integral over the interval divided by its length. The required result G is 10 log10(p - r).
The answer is -9.6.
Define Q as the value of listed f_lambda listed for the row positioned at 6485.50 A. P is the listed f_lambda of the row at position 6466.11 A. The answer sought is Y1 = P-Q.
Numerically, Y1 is -0.2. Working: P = 8.31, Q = 8.49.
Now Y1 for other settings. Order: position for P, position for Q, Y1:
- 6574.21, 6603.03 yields 0.7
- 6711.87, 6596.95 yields -0.5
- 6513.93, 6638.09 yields -0.4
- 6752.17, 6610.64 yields 0.0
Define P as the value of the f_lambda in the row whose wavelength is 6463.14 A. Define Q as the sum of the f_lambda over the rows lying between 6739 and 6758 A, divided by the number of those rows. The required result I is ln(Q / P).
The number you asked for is 0.03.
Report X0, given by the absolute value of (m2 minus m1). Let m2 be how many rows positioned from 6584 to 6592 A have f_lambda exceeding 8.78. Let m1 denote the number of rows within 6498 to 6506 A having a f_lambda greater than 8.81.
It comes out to 1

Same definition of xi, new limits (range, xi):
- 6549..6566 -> 9.0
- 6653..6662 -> 8.2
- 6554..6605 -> 9.2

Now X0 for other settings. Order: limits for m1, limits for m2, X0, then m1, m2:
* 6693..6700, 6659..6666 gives 1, 0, 1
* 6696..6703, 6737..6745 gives 3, 1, 4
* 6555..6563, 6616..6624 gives 5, 5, 0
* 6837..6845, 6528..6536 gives 2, 3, 5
